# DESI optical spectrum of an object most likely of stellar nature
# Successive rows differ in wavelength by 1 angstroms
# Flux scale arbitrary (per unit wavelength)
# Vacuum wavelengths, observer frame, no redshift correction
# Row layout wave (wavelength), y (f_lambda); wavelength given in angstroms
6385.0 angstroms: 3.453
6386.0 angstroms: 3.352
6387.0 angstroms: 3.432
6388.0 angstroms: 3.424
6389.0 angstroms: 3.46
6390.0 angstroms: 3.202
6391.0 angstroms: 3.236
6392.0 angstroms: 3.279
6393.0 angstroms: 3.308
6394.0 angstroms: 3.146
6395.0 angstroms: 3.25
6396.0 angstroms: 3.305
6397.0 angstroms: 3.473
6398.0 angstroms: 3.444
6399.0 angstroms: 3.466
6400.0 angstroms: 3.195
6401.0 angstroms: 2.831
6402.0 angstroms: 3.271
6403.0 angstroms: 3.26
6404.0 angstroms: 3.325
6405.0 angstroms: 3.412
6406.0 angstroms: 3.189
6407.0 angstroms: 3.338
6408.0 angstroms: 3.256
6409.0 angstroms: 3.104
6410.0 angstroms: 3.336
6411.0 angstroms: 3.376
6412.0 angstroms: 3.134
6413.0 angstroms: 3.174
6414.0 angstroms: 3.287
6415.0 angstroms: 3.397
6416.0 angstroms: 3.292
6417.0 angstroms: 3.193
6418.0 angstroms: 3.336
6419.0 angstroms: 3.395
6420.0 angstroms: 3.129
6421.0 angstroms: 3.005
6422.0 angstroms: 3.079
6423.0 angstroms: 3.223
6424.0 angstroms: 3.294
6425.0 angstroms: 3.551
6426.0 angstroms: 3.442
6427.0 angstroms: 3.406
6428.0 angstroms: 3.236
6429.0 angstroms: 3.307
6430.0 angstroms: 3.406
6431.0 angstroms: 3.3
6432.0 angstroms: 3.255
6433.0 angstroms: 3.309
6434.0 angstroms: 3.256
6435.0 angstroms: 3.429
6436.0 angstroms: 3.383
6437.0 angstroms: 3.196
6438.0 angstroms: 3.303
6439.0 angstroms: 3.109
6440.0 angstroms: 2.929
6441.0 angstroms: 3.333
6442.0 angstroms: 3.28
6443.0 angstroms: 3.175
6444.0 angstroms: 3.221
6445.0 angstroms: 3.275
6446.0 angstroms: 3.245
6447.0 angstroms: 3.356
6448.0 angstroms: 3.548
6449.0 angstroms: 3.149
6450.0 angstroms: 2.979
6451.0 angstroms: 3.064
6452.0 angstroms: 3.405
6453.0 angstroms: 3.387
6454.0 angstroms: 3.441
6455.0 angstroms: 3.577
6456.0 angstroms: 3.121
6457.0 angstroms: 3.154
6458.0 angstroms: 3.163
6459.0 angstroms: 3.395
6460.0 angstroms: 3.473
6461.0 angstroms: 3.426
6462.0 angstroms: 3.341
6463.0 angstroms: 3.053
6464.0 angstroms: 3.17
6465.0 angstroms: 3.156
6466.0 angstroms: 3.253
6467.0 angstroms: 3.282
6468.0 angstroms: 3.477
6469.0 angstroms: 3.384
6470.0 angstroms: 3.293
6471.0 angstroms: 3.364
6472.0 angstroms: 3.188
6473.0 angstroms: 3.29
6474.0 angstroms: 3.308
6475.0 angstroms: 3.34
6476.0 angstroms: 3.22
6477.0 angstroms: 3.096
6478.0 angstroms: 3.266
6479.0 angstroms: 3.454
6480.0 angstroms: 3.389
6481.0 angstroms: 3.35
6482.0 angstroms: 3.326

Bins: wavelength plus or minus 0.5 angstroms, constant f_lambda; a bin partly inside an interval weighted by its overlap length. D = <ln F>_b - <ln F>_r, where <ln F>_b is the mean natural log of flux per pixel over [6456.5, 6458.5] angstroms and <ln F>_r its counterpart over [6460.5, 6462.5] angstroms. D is -0.069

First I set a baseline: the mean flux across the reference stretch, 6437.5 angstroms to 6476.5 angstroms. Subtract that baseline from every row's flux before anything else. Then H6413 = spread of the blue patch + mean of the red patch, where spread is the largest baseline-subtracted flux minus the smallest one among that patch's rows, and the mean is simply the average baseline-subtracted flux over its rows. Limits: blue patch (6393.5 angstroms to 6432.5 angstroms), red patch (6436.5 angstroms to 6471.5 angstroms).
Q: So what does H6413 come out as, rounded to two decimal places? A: 0.72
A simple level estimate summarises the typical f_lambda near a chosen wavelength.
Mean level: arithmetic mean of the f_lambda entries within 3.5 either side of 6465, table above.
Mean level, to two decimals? 3.25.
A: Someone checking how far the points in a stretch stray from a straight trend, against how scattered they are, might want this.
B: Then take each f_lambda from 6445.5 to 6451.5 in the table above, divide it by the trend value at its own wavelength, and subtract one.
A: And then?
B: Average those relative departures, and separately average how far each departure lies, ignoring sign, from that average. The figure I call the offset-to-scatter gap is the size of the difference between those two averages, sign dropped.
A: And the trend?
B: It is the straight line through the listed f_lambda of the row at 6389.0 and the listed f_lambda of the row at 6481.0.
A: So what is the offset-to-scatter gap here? 0.095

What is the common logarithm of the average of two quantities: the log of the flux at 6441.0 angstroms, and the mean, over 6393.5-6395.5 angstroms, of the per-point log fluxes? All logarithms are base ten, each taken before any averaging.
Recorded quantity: -0.289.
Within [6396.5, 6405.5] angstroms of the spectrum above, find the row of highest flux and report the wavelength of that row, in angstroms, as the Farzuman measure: 6397.0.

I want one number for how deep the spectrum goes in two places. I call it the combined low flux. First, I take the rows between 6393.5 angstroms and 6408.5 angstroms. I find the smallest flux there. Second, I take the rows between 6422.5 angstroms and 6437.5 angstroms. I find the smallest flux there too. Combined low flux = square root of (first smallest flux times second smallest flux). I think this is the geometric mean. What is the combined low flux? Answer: 3.01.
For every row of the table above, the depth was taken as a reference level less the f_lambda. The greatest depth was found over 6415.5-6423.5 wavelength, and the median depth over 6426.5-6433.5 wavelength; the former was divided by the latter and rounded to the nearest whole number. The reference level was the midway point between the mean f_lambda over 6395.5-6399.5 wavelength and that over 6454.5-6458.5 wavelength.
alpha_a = 11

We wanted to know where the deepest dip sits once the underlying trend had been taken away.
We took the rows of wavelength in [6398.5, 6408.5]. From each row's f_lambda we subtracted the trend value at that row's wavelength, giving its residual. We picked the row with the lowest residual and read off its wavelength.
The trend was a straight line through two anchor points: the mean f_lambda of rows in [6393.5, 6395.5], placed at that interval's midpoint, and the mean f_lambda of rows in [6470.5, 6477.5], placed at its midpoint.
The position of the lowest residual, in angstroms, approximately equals 6401.0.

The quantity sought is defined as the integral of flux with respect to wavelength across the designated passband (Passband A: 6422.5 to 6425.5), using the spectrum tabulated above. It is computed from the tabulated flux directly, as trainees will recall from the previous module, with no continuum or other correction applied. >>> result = 10.1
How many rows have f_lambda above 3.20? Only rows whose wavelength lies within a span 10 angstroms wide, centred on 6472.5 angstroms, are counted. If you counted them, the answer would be 8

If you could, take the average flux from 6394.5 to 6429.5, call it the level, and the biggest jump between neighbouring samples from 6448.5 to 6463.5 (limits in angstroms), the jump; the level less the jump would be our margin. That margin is 2.82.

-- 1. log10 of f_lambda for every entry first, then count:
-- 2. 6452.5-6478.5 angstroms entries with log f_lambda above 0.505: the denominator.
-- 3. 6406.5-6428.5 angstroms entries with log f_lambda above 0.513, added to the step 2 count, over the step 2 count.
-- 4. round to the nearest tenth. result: 1.7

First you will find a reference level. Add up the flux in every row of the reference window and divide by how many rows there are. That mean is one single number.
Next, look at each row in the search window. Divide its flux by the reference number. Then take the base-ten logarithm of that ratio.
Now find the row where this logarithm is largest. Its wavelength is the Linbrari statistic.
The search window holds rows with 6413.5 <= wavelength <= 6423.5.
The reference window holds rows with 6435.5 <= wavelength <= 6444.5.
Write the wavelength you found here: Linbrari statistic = 6415.0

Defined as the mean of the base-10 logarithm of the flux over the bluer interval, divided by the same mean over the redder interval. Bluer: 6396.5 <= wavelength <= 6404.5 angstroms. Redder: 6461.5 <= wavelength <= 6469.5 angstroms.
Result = 1.004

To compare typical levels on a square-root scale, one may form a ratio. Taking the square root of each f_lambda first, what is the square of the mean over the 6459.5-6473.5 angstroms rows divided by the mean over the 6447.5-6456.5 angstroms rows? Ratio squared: 1.00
